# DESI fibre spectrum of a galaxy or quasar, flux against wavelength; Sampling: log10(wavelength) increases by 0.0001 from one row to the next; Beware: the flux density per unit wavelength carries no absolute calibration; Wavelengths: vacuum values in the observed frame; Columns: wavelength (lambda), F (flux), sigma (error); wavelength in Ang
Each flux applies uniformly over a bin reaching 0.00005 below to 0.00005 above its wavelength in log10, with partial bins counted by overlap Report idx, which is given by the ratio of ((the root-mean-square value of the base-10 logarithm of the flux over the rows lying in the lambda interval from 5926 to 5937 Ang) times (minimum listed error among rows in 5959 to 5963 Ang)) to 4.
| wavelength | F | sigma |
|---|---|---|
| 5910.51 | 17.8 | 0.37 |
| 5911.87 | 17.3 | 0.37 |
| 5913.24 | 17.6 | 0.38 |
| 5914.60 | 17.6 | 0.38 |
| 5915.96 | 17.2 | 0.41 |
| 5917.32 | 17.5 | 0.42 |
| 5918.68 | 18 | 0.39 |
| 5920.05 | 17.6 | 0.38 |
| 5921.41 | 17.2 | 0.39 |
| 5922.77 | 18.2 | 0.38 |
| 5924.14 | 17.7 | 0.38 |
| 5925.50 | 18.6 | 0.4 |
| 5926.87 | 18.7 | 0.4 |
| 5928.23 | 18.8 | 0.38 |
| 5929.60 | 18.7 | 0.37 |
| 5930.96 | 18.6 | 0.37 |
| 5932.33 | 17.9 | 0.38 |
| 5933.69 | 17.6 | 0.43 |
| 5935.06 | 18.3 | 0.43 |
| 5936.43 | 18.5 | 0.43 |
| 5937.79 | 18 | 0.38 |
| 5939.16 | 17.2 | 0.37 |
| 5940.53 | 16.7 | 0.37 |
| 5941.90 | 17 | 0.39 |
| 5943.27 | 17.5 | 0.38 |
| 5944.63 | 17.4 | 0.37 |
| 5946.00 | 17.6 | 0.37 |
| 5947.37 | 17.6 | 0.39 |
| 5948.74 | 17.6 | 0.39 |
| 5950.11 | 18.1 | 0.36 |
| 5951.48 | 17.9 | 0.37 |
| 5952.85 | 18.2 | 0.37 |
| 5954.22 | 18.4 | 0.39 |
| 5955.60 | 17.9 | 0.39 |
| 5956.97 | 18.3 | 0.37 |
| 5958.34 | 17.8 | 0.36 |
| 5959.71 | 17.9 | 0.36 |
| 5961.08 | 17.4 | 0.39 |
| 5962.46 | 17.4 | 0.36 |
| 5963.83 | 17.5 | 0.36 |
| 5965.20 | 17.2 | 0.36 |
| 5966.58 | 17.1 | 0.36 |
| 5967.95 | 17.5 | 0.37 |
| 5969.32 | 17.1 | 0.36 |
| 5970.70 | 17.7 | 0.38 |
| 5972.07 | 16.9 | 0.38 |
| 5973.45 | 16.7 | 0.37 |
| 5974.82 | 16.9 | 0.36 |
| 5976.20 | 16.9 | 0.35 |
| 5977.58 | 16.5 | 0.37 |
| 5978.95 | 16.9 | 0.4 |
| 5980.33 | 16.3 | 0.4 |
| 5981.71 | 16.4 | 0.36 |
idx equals 0.114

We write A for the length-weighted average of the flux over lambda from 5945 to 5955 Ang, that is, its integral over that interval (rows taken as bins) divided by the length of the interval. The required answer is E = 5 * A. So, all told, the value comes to 89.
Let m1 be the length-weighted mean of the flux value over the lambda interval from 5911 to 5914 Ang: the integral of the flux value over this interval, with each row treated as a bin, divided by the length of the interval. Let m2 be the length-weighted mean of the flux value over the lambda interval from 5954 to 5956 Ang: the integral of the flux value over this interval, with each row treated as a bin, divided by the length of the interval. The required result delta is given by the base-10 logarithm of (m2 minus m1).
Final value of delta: -0.22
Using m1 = 17.4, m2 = 18.0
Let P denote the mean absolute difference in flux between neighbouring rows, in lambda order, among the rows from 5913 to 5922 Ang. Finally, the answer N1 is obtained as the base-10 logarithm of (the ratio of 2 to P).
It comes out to 0.78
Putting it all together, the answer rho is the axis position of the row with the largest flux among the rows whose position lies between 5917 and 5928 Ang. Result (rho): 5926.87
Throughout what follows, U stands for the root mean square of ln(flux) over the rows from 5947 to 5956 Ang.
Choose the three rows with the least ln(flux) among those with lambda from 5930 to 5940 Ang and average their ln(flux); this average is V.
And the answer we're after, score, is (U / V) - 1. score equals 0.008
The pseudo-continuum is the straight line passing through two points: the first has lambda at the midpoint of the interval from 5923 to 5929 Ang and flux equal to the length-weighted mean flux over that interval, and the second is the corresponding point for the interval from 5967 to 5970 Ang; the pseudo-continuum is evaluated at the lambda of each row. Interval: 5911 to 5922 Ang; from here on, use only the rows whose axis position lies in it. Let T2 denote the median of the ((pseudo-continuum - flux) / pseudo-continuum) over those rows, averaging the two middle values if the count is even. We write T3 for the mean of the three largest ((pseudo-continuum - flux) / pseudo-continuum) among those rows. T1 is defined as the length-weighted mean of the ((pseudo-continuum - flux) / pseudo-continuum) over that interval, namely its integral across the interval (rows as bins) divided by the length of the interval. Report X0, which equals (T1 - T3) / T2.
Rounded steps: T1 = 0.06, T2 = 0.061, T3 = 0.076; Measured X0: -0.2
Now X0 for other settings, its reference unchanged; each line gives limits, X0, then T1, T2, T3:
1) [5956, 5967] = -17.0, 0.00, 0.001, 0.012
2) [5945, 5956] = 2.0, -0.01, -0.011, 0.015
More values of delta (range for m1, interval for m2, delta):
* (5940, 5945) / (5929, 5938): 0.04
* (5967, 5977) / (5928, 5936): 0.08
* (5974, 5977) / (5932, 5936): 0.04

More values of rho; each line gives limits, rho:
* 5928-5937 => 5928.23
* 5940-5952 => 5950.11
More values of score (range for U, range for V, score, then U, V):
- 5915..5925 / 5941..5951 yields 0.007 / 2.87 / 2.85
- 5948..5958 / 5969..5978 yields 0.028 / 2.89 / 2.82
